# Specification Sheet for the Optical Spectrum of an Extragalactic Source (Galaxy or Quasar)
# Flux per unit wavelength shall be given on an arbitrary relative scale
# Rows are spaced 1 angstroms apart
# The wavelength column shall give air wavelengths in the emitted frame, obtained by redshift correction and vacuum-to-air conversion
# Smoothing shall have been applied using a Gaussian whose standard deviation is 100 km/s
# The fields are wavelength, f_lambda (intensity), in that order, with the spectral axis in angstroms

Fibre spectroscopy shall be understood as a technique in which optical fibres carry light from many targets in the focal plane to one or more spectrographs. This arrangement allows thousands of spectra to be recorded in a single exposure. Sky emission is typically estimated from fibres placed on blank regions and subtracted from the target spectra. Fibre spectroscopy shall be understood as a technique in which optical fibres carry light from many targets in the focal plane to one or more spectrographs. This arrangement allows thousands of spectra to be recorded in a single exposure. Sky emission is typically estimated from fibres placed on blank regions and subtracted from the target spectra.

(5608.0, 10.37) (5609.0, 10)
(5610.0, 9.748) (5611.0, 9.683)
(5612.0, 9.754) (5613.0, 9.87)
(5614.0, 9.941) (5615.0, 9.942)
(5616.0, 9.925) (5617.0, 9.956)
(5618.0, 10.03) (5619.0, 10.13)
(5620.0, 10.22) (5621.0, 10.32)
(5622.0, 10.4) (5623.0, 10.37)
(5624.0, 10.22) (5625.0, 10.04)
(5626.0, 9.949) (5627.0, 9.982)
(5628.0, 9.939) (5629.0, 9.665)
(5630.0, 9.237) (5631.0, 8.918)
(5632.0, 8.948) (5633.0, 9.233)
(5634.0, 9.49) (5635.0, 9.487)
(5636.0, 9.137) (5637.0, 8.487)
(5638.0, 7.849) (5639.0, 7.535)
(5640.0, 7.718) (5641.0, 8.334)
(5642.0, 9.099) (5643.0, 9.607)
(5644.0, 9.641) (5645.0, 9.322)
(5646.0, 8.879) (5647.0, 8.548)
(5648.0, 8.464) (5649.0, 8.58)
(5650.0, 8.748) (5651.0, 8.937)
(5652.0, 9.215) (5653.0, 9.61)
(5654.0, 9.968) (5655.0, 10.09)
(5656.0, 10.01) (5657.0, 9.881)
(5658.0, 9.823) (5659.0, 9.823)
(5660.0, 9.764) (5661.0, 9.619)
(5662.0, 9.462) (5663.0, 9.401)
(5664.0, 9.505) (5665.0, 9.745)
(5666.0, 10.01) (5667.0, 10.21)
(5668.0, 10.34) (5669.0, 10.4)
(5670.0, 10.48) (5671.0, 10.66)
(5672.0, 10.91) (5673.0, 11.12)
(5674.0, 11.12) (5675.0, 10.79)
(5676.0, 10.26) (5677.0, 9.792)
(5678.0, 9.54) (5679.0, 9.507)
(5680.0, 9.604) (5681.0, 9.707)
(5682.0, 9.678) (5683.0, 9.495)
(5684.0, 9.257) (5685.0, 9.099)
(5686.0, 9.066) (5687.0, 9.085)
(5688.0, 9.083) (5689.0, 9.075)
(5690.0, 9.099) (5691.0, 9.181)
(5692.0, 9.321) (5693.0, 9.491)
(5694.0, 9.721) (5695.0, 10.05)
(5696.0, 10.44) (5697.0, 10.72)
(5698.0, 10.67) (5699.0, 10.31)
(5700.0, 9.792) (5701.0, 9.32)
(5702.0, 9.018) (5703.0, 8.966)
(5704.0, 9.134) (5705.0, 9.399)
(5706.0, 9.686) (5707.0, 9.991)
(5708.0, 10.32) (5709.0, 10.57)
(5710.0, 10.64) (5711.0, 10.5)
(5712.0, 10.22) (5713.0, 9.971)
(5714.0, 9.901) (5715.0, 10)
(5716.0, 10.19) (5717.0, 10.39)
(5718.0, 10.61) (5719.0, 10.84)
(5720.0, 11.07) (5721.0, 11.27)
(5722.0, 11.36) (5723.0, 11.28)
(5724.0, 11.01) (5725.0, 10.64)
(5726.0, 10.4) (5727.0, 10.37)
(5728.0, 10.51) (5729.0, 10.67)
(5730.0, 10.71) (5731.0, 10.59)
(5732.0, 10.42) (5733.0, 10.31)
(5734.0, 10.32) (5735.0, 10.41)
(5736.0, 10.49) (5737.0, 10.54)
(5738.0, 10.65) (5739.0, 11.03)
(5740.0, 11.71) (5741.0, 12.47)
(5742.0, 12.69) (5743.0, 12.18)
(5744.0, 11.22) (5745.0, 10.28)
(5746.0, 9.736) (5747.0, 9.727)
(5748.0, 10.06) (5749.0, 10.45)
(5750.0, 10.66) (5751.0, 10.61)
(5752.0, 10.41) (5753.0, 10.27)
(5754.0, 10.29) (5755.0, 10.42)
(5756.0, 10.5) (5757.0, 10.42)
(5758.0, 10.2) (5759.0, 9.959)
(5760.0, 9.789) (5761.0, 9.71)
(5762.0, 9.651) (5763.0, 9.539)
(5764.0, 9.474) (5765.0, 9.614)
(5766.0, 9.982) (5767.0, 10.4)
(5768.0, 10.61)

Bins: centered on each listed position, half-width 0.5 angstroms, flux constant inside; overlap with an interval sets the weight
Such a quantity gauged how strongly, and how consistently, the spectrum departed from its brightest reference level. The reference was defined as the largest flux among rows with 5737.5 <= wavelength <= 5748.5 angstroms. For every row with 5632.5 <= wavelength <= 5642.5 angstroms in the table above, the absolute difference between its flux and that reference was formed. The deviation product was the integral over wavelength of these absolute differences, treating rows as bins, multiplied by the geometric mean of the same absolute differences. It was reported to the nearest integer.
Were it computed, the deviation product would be 162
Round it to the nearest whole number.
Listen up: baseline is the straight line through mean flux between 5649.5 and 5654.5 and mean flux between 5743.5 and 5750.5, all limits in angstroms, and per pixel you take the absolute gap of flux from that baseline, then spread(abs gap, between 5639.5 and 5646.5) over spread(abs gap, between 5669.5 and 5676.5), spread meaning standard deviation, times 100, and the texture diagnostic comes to 148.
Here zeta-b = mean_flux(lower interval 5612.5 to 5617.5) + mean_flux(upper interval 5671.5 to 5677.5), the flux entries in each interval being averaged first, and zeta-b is 20.6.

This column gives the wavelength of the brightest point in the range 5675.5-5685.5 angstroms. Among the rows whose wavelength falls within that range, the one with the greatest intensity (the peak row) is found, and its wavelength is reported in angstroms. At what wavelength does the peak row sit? 5676.0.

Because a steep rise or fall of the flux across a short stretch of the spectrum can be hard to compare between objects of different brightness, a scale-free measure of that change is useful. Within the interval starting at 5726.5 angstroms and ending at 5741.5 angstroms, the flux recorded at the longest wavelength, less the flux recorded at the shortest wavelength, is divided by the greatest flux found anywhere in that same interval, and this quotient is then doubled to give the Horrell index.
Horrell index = 0.34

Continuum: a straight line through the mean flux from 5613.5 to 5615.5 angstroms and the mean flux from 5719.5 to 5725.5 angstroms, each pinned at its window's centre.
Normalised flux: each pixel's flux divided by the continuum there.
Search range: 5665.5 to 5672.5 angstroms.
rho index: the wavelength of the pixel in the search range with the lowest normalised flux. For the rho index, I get 5666.0 angstroms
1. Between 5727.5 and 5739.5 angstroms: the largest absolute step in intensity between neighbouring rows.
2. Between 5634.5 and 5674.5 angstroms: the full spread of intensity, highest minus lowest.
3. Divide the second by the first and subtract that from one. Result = -8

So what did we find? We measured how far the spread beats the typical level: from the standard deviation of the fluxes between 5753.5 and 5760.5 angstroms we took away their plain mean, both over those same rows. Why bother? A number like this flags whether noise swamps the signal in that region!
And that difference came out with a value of -10.0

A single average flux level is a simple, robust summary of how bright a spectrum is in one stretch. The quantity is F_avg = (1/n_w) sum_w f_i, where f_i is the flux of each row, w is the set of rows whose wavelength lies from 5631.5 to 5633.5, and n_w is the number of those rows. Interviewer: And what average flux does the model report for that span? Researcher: 9.1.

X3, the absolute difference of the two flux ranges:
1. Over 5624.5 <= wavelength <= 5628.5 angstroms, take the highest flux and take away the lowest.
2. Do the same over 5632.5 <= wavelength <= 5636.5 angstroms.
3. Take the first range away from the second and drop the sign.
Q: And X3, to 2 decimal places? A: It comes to 0.25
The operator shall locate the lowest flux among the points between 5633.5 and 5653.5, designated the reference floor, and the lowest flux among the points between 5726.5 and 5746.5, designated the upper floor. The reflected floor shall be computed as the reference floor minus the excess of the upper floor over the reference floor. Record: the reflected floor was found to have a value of 5.3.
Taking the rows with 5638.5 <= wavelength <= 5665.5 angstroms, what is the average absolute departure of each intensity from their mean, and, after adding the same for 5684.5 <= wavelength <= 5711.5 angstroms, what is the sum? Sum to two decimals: 1.10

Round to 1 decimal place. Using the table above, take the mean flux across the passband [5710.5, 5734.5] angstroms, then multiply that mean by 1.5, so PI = 15.8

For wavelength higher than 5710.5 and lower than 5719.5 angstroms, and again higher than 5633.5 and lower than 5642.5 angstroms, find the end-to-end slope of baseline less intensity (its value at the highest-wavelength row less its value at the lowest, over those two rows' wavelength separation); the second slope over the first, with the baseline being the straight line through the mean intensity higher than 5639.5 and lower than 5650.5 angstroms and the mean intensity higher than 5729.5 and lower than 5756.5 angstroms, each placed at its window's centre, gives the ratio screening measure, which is -2.9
